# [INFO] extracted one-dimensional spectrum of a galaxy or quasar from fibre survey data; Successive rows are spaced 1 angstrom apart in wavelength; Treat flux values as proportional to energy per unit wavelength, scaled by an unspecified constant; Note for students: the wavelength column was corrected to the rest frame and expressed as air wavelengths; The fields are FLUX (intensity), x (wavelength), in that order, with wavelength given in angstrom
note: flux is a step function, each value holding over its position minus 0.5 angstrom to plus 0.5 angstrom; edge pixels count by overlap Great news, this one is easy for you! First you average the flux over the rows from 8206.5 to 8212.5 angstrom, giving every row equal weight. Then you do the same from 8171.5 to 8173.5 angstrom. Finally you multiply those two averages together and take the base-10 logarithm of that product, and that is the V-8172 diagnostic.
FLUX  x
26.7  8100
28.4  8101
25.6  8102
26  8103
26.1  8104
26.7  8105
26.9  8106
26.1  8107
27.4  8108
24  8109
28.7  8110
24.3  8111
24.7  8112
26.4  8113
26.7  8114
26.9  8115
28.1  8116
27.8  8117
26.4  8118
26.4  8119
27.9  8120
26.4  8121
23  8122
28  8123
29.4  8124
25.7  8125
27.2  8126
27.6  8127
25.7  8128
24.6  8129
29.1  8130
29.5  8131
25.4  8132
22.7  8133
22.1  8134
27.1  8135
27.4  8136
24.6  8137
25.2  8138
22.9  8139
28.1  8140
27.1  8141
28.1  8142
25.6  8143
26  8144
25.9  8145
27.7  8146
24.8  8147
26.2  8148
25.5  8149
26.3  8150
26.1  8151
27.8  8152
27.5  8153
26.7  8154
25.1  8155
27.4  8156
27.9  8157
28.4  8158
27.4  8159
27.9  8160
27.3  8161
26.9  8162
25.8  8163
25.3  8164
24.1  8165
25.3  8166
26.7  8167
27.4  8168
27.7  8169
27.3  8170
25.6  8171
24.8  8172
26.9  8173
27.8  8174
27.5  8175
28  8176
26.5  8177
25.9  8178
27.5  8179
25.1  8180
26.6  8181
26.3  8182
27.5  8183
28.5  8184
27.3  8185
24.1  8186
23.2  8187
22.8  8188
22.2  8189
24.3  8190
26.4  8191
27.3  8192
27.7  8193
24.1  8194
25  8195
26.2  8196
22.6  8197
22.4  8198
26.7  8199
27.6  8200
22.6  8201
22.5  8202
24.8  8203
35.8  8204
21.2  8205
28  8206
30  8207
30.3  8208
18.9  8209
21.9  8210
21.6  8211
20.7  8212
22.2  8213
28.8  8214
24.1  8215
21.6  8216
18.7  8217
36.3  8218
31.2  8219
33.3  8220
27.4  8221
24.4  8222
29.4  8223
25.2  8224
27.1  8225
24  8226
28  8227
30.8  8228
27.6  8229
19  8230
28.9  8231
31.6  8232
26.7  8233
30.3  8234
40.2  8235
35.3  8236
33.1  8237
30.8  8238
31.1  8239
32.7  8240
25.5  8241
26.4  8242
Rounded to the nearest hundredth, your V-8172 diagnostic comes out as 2.79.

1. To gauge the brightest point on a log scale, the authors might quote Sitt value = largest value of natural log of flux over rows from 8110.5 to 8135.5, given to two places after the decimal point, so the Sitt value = 3.38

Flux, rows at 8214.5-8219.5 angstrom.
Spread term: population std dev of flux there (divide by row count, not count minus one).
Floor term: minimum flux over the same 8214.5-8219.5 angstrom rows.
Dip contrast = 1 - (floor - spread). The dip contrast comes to -11.2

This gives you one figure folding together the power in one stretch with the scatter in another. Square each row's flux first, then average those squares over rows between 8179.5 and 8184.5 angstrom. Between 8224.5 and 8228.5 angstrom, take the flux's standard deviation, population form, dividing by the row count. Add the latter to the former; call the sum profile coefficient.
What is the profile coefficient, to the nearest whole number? 722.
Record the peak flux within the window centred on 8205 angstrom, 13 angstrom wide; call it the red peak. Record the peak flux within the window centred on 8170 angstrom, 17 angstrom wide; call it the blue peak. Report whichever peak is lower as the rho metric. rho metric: 28.0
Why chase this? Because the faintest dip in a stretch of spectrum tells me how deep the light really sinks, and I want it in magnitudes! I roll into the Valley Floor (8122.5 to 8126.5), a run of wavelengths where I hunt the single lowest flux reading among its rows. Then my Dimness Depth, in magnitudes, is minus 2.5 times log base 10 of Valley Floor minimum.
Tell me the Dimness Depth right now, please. -3.52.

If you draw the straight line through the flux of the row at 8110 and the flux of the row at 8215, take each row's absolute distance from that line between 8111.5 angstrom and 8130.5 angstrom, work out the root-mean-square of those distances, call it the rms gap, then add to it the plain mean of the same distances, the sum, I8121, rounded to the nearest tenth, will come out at 3.9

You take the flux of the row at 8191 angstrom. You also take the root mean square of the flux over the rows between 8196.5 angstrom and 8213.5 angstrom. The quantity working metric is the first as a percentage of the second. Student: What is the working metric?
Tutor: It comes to 105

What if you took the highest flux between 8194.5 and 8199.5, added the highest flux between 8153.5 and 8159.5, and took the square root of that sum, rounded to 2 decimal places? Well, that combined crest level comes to 7.42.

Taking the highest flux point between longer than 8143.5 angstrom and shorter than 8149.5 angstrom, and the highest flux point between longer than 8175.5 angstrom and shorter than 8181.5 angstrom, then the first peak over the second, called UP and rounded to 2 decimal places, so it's 0.99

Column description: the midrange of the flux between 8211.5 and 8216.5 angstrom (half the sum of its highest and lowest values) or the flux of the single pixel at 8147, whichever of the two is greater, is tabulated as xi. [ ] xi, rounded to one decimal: 24.8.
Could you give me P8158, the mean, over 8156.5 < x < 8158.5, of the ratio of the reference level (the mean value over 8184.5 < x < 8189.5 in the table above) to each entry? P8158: 0.85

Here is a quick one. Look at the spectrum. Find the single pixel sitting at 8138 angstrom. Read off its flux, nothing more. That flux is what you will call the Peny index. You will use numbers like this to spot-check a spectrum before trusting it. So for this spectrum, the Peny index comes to 25.2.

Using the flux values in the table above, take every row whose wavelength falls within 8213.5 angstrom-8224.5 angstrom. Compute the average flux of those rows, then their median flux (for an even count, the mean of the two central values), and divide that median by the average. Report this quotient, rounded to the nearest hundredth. 1.00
